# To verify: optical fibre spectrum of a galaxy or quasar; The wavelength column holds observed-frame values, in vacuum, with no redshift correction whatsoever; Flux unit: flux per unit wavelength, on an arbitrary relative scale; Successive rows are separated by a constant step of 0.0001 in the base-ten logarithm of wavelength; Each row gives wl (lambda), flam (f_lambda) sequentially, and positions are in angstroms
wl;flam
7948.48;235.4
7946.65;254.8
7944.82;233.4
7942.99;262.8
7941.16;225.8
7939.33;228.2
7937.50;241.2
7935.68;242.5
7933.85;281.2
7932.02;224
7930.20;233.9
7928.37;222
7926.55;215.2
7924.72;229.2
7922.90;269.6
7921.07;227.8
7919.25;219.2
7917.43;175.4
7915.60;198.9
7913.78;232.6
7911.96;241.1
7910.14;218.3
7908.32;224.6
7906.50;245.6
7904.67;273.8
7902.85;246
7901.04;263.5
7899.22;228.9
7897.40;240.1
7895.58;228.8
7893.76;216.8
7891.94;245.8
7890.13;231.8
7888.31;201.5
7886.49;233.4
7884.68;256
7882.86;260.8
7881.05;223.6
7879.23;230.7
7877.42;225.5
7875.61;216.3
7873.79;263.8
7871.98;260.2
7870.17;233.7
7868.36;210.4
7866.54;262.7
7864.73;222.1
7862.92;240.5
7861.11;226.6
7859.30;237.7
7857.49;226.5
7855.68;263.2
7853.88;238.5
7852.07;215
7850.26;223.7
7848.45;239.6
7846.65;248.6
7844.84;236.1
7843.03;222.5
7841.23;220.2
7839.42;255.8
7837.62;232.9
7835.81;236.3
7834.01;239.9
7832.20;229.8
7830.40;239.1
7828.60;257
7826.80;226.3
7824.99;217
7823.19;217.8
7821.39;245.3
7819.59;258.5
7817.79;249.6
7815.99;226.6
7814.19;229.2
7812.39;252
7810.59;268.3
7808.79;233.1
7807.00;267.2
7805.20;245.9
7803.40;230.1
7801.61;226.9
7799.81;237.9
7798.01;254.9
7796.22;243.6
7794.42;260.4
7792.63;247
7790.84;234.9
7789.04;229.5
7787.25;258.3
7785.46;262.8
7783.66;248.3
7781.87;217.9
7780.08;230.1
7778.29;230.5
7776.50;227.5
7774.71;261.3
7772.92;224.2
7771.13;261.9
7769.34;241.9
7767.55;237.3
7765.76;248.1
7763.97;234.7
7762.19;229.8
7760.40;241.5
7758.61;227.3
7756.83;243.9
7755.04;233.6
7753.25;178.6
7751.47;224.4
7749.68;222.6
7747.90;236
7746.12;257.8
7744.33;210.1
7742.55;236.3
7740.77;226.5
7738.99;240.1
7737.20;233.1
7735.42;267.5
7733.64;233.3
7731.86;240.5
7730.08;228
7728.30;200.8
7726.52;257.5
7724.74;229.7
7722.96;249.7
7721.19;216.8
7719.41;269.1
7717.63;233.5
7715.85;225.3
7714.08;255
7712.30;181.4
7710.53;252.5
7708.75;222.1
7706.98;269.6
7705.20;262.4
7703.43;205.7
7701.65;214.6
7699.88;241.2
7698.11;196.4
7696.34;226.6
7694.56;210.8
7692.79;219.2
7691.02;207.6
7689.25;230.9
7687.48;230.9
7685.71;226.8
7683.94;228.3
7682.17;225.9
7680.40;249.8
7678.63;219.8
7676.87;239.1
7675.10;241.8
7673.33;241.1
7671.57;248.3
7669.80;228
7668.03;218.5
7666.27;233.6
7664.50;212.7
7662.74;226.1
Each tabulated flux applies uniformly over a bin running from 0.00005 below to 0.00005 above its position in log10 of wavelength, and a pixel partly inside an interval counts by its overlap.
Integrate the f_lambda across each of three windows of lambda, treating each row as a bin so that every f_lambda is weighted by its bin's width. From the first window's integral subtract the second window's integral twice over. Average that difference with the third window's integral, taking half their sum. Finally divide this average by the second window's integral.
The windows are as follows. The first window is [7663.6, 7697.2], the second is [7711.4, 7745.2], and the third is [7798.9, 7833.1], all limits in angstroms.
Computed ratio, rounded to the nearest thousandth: 0.006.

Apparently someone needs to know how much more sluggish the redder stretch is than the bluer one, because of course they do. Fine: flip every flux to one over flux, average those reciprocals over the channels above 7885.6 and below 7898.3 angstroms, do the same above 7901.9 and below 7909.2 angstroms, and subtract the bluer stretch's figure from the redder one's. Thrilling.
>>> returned -0.0003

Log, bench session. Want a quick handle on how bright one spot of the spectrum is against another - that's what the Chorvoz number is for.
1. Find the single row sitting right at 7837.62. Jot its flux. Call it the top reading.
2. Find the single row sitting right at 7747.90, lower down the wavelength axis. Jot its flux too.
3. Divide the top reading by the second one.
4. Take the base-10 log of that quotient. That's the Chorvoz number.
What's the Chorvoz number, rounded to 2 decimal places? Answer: -0.01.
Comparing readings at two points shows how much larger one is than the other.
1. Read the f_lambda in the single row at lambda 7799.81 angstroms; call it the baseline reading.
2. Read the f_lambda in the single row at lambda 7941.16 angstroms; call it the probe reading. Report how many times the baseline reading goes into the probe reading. 0.95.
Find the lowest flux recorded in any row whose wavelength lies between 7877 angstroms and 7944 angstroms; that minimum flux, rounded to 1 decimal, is 175.4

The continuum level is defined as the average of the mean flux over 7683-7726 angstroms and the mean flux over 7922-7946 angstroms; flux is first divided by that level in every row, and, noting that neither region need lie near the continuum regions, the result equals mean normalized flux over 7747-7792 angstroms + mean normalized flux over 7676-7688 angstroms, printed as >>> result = 1.99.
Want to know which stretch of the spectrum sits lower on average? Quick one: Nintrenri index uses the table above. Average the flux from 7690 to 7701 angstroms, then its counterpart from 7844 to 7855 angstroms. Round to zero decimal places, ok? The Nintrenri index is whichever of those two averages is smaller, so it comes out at 217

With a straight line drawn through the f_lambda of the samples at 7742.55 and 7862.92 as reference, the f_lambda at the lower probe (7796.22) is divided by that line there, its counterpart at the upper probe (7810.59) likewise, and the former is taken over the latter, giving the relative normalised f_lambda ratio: 0.91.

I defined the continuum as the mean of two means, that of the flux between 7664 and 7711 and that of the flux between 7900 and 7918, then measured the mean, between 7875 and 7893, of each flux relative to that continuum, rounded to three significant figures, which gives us 1.01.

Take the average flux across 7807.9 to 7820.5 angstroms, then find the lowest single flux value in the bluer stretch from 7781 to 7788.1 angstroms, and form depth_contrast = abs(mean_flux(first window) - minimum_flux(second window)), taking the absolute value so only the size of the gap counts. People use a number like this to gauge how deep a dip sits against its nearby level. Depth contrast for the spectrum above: 27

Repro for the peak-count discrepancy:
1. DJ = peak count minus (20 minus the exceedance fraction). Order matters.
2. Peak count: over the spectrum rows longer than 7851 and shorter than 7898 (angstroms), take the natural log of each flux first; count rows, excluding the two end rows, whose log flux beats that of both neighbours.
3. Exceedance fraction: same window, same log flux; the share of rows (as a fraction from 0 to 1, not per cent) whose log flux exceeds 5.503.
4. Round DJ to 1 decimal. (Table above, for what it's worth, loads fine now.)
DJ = -11.7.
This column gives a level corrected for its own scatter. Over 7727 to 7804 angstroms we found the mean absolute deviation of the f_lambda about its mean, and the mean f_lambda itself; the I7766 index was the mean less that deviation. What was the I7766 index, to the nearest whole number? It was 224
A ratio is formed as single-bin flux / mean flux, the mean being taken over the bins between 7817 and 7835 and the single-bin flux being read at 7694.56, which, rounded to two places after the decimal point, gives 0.89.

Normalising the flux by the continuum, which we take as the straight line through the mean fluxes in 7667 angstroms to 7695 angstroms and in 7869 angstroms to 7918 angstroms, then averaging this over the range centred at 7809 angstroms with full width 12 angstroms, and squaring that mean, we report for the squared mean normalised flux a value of 1.13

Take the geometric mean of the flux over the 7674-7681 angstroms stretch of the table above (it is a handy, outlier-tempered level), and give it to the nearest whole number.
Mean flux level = 237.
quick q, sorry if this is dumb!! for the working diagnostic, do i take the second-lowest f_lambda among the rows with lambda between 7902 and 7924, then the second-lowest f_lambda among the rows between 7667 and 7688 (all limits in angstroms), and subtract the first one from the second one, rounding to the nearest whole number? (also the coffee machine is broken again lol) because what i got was 21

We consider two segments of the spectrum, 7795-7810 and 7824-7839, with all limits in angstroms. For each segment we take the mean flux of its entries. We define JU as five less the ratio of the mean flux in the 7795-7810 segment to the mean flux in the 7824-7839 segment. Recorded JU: 3.97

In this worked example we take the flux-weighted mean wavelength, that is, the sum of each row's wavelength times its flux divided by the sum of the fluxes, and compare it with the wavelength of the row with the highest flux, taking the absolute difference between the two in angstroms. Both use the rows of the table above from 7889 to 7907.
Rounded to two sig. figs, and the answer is 6.2 angstroms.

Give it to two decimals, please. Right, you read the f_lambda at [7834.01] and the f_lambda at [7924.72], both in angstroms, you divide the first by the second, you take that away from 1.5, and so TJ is 0.45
